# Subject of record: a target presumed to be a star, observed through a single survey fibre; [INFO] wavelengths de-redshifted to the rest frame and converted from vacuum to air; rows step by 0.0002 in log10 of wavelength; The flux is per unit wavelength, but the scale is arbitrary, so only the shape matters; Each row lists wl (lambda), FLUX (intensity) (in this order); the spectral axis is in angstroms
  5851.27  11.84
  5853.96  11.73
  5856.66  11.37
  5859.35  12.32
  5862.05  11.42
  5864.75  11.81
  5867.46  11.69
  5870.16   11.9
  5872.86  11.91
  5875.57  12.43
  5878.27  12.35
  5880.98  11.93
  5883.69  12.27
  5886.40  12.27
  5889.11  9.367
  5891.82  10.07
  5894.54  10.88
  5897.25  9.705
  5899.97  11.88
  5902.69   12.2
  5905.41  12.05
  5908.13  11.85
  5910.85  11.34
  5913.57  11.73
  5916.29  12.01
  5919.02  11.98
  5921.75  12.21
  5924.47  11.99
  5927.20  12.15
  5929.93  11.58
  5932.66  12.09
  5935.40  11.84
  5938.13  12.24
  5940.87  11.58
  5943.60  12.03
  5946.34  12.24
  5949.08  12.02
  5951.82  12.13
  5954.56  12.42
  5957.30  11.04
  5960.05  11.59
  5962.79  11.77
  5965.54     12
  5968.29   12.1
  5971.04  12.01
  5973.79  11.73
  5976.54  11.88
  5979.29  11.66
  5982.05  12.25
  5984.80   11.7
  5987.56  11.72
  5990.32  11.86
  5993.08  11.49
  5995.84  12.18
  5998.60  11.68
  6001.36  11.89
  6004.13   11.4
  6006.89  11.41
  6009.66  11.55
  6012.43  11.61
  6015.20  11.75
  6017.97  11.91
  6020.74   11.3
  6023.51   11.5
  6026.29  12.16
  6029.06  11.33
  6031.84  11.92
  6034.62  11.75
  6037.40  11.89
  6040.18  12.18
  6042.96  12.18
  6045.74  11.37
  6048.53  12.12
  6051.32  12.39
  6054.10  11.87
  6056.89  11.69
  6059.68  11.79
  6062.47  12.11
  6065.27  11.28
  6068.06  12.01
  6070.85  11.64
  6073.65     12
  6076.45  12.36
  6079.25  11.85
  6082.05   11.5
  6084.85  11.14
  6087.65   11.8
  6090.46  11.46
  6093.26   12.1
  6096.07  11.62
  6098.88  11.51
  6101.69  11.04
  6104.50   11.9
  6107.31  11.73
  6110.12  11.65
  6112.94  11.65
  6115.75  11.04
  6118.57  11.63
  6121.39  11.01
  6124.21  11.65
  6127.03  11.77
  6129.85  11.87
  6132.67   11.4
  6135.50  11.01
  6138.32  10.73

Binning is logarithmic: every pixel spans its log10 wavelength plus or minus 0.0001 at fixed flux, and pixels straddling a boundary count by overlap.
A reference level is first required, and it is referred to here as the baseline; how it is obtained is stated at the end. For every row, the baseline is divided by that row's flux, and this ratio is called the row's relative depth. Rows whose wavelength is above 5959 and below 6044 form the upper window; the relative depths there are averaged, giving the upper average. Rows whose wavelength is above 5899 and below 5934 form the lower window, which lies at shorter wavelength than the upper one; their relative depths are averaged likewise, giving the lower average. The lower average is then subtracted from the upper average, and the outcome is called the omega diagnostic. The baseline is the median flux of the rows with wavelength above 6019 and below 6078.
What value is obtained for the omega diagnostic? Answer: 0.012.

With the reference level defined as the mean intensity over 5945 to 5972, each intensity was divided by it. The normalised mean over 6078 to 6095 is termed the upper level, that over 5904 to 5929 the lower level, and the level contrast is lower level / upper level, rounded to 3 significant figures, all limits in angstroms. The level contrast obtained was 1.02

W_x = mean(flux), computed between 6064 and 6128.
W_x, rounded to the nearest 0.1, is 11.6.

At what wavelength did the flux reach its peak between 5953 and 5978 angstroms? 5954.56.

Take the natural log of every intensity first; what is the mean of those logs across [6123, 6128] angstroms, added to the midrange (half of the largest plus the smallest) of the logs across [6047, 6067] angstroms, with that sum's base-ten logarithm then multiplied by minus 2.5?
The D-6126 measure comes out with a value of -1.73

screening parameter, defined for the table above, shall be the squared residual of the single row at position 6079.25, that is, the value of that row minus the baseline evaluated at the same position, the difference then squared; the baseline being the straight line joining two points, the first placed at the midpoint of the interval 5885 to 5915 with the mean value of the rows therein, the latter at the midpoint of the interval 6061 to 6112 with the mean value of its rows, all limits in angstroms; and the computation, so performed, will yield 0.03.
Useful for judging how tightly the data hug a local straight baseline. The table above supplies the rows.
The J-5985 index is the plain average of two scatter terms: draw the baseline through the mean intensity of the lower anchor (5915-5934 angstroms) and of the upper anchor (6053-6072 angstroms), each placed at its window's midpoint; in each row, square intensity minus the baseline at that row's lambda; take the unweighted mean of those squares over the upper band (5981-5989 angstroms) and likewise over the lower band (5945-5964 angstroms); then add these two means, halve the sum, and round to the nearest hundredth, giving 0.12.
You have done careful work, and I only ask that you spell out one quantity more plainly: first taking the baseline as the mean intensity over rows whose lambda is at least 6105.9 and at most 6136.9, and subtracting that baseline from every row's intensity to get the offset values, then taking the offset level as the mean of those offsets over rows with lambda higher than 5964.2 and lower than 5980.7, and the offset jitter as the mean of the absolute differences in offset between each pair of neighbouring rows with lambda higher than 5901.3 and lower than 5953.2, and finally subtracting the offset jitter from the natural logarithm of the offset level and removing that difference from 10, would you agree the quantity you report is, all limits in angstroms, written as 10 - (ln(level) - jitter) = 11.2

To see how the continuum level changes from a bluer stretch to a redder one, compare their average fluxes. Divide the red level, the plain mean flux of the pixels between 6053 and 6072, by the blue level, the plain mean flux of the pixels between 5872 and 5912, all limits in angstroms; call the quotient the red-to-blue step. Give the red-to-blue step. 1.02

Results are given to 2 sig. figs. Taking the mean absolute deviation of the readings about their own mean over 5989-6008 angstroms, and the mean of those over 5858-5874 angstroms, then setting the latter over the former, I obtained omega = 50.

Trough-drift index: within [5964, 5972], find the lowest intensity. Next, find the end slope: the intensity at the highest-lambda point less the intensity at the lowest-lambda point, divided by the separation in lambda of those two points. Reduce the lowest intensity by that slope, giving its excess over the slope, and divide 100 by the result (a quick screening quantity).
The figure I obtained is 8.33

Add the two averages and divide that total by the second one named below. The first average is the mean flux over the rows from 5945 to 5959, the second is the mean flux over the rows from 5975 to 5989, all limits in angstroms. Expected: 2.01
